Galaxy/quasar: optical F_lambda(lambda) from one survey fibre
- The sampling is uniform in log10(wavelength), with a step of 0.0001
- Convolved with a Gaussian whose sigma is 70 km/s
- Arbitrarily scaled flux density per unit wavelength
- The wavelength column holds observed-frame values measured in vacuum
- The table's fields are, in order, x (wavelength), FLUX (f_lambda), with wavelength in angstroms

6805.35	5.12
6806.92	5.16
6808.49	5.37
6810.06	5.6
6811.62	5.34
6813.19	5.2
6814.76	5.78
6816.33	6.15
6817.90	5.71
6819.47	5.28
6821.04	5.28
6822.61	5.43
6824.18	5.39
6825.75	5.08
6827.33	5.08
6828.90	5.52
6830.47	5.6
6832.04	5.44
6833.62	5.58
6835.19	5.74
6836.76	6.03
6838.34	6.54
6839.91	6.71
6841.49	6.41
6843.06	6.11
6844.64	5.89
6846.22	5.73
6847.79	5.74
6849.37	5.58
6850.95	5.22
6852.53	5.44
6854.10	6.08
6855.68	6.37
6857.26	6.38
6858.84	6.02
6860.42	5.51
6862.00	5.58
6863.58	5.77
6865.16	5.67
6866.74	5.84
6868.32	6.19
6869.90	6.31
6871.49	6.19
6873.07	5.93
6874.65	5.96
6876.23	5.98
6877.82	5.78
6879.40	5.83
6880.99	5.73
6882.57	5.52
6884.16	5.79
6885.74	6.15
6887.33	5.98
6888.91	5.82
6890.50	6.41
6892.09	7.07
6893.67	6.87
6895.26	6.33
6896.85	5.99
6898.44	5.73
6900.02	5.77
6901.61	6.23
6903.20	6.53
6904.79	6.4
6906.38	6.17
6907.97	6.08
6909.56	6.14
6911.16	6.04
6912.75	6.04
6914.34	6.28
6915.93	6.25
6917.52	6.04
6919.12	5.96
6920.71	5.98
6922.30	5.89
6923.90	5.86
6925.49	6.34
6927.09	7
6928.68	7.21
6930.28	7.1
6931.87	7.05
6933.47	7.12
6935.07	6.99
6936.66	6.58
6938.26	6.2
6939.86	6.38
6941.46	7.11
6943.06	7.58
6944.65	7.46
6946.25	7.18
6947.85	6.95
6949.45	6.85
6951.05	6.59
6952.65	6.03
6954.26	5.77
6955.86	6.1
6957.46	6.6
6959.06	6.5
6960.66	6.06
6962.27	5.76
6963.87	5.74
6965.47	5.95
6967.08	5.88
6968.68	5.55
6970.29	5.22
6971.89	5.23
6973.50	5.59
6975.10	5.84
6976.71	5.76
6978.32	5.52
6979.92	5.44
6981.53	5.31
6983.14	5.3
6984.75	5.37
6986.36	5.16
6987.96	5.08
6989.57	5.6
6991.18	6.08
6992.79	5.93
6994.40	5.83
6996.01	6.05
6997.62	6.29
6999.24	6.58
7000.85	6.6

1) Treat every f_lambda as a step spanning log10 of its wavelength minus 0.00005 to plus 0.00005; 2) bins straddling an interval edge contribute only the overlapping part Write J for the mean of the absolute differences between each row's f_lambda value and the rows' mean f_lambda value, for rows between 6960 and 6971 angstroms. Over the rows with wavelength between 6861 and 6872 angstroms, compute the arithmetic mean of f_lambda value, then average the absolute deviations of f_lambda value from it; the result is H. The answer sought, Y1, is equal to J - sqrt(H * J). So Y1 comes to -0.024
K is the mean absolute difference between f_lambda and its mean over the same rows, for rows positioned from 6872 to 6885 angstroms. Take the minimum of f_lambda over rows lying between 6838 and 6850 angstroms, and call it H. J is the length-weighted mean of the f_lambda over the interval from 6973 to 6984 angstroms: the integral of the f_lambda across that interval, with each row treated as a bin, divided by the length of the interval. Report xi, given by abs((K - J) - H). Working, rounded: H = 5.58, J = 5.5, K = 0.11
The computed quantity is 11.0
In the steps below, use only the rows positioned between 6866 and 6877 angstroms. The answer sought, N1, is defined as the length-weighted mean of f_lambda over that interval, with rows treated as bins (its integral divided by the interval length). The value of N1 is 6.1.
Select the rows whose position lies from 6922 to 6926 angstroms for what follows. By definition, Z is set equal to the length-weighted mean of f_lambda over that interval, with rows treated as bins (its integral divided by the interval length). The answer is 6.02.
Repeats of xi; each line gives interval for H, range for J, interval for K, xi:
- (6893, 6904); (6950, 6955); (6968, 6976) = 11.7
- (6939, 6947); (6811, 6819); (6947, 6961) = 11.7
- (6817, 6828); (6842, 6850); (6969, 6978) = 10.7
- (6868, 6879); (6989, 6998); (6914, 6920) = 11.6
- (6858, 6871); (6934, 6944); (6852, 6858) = 12.0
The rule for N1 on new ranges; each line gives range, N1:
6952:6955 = 5.9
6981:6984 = 5.3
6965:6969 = 5.8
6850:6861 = 5.9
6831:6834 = 5.5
